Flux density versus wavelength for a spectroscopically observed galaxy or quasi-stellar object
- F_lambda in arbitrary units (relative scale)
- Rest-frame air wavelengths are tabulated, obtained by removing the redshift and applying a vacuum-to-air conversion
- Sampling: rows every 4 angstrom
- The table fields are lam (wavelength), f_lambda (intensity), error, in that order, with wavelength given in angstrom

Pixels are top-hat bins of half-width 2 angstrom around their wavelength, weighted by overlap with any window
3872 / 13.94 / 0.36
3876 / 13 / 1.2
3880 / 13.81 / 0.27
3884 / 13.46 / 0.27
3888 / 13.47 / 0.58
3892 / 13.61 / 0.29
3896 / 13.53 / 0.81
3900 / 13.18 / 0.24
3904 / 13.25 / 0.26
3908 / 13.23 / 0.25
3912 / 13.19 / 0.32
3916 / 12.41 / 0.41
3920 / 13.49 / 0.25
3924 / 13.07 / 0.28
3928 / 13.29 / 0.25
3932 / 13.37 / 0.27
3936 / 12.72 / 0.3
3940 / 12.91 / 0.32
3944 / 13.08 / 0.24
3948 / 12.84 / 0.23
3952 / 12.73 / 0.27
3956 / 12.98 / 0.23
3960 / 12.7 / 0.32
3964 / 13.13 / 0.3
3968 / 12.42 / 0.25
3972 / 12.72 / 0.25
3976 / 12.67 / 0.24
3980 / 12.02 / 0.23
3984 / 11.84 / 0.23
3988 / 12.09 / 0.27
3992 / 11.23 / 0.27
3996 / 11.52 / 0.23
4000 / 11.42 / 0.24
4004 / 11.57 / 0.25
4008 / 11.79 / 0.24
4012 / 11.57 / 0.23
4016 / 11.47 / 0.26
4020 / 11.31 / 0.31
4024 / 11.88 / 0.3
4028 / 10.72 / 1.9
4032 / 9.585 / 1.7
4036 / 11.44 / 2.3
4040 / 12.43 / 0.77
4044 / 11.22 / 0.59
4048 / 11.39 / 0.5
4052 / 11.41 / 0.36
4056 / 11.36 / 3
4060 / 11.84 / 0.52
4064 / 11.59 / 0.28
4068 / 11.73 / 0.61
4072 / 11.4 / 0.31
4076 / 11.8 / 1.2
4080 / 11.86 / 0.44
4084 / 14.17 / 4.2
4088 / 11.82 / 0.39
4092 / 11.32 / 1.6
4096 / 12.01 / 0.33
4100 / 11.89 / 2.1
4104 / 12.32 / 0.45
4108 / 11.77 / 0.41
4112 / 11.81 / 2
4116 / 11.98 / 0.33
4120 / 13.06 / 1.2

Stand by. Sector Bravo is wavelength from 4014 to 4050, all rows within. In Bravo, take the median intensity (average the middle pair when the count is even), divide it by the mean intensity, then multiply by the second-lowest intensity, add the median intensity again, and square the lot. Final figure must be 494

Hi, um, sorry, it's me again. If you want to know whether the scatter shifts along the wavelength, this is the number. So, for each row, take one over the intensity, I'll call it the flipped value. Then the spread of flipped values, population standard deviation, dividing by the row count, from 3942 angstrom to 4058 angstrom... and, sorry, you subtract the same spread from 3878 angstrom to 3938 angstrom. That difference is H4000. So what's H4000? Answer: 0.0039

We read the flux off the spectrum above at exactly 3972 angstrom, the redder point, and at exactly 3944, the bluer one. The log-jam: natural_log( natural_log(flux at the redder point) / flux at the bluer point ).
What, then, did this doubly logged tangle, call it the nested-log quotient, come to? -1.64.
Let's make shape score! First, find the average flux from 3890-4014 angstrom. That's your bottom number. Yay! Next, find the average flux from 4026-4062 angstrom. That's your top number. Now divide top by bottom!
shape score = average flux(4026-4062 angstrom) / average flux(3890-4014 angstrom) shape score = 0.89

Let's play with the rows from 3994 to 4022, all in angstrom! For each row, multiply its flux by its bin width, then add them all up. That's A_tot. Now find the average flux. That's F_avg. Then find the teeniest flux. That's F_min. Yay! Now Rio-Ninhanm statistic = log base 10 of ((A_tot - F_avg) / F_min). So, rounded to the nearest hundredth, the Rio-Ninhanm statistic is 1.44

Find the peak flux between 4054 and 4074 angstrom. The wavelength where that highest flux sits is 4060 angstrom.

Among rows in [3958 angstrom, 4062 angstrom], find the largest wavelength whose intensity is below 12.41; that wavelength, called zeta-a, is 4060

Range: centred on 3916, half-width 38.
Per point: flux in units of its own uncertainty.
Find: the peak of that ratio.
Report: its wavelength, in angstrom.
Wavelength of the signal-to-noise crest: 3948 angstrom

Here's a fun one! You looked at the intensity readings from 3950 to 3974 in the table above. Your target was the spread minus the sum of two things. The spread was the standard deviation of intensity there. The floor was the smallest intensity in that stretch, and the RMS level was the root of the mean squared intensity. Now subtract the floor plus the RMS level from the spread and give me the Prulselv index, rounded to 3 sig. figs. -25.0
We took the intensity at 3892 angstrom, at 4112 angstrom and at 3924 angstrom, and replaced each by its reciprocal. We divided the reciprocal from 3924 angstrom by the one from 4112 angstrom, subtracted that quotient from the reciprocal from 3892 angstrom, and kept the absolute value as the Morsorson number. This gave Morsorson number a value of 0.83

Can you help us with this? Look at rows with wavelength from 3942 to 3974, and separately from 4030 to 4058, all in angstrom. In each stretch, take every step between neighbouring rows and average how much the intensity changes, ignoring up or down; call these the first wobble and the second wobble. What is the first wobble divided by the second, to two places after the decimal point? 0.46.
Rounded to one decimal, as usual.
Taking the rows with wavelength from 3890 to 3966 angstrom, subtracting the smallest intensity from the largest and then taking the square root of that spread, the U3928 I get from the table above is 1.1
